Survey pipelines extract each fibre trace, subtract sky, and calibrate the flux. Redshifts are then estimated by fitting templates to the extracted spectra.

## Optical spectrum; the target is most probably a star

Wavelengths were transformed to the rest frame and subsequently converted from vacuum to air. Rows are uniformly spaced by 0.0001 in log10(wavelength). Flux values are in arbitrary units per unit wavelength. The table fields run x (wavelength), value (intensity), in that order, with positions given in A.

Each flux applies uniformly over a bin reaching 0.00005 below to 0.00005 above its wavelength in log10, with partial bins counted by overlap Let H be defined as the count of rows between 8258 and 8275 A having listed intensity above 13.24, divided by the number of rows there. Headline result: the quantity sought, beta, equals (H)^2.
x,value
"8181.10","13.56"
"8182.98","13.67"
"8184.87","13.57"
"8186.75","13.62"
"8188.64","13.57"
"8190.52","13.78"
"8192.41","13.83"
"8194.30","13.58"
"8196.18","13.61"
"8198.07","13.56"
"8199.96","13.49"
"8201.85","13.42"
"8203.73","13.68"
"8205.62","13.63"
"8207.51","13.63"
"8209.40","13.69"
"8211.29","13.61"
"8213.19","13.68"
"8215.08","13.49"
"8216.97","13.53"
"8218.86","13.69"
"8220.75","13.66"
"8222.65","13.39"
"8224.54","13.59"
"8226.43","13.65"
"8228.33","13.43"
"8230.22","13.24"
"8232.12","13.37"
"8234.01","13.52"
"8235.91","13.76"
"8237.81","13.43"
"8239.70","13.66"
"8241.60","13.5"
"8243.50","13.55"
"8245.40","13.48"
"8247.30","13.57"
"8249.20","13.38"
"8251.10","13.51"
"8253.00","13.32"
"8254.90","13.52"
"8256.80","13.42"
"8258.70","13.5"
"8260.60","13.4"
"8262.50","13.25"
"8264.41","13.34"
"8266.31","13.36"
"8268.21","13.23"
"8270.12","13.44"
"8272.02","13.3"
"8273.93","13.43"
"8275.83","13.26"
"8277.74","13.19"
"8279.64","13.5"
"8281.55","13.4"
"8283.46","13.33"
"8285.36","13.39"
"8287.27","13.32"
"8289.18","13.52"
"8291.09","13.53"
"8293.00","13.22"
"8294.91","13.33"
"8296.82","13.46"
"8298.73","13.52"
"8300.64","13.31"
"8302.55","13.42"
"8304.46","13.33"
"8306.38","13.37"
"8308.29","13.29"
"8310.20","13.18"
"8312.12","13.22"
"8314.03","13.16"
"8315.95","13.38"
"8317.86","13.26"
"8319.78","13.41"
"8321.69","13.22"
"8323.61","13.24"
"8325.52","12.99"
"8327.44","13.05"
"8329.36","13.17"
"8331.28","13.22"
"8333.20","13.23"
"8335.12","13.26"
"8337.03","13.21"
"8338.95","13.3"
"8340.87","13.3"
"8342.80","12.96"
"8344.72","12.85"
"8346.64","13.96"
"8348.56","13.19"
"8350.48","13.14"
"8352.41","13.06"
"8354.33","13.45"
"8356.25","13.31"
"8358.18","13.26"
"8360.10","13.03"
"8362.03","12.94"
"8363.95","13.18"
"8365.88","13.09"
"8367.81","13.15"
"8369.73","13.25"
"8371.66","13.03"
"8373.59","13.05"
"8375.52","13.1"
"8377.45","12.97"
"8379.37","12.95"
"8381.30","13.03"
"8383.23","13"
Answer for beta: 0.8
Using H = 0.89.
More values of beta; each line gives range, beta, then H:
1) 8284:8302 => 0.8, 0.89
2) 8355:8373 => 0.1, 0.33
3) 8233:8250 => 1.0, 1.00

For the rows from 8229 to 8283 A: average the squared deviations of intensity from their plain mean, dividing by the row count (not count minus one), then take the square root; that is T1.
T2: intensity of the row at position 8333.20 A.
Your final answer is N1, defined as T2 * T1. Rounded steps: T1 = 0.13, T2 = 13.23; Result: 1.7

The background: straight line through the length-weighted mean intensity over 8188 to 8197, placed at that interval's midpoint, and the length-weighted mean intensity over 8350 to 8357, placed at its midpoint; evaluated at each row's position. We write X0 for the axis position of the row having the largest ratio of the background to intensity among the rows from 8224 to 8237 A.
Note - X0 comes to 8230.22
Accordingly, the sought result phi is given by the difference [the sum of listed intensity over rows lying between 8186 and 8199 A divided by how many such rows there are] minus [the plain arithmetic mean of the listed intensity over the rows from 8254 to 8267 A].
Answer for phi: 0.25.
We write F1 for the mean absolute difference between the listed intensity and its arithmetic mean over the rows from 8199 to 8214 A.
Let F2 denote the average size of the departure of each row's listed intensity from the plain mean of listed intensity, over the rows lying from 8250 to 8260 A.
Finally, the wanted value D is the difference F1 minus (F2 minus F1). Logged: 0.082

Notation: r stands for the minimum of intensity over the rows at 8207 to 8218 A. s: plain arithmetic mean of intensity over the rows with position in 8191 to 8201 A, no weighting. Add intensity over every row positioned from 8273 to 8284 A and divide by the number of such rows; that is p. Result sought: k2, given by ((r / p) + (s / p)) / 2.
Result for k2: 1.02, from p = 13.4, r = 13.49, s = 13.6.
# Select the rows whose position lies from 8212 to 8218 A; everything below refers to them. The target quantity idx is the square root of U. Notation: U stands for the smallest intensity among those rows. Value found 3.67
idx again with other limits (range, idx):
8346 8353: 3.61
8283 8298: 3.64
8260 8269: 3.64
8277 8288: 3.63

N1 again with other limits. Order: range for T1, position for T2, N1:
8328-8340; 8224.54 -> 0.6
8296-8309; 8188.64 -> 1.1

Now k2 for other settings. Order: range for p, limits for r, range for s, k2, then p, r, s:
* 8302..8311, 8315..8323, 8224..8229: 1.01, 13.3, 13.22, 13.6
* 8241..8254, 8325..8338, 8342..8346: 0.96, 13.5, 12.99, 12.9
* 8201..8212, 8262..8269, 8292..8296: 0.97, 13.6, 13.23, 13.3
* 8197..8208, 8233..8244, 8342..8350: 0.98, 13.6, 13.43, 13.2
